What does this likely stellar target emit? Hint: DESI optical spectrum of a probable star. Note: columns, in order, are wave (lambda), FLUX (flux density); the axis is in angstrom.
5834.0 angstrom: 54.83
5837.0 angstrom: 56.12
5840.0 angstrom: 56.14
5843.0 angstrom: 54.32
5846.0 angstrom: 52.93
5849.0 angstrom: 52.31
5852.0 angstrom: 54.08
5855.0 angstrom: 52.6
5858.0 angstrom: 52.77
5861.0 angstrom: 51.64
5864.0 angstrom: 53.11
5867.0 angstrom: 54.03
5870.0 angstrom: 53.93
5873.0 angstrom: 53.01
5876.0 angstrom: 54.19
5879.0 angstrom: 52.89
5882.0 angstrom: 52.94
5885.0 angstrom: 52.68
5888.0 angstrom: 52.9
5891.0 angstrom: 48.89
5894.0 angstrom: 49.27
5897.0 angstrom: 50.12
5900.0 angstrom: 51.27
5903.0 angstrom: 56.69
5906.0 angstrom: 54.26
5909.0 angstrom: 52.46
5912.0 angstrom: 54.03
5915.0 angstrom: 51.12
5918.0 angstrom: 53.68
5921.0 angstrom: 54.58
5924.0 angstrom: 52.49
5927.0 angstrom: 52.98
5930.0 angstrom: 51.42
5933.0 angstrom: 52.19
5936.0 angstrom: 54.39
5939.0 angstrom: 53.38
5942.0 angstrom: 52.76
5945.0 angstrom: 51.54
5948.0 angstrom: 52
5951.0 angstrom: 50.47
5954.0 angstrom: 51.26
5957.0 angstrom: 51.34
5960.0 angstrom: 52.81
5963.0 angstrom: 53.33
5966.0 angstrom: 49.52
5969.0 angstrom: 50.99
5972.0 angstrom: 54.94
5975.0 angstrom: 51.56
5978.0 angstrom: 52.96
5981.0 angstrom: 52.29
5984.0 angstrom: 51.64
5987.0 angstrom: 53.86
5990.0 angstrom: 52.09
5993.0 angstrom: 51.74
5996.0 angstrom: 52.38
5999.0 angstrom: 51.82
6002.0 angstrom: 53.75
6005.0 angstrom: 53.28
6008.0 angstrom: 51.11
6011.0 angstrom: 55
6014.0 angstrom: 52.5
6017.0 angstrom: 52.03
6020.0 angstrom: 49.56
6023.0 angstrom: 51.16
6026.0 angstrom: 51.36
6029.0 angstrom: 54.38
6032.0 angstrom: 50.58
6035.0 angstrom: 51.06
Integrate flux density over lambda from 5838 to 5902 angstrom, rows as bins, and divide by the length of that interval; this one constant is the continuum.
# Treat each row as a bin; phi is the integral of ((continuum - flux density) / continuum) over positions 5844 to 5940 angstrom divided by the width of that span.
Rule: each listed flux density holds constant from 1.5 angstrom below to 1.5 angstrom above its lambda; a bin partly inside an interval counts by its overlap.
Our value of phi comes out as -0.001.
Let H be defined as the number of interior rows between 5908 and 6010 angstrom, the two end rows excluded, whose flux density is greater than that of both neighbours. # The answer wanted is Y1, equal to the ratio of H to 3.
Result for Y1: 3.67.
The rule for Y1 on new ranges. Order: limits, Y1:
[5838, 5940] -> 3.67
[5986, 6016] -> 1.00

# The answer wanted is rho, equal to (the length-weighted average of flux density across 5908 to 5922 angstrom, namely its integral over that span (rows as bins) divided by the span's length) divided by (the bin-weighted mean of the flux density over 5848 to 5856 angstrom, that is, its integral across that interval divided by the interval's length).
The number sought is 1.00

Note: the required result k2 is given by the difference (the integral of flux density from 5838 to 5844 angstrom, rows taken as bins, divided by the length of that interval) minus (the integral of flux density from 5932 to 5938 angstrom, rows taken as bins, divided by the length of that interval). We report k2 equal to 2.0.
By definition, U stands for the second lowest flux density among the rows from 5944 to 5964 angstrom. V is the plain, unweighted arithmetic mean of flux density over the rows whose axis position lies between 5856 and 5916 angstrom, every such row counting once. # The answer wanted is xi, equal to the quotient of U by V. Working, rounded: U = 51.26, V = 52.6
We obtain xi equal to 0.97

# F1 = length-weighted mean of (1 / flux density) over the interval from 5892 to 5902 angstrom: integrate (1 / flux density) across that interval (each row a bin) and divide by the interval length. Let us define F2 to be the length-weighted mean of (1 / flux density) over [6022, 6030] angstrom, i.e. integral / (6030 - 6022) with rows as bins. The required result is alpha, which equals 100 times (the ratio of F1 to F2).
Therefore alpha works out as 104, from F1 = 0.0198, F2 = 0.0192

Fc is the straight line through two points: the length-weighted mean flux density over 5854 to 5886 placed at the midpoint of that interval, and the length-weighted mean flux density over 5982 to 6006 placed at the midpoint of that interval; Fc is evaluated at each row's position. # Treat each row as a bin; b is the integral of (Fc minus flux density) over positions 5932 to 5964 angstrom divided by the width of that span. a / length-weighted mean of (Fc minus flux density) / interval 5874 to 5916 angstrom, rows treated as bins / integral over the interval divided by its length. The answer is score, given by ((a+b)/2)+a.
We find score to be 1.0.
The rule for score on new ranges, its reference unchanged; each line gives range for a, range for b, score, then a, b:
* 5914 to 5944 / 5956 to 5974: 0.1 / -0.1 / 0.5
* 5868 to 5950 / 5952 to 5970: 1.0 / 0.3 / 1.2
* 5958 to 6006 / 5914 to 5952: 0.4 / 0.2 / 0.2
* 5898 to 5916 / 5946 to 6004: -0.3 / -0.4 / 0.5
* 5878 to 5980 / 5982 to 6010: 0.8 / 0.5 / 0.1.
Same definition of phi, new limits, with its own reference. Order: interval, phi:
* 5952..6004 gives 0.009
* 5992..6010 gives 0.005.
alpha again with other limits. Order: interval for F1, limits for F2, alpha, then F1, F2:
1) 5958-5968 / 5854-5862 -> 101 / 0.0193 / 0.0191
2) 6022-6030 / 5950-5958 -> 98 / 0.0192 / 0.0196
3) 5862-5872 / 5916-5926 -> 100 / 0.0187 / 0.0187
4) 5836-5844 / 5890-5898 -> 89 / 0.0180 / 0.0202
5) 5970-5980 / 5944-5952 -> 97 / 0.0189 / 0.0195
